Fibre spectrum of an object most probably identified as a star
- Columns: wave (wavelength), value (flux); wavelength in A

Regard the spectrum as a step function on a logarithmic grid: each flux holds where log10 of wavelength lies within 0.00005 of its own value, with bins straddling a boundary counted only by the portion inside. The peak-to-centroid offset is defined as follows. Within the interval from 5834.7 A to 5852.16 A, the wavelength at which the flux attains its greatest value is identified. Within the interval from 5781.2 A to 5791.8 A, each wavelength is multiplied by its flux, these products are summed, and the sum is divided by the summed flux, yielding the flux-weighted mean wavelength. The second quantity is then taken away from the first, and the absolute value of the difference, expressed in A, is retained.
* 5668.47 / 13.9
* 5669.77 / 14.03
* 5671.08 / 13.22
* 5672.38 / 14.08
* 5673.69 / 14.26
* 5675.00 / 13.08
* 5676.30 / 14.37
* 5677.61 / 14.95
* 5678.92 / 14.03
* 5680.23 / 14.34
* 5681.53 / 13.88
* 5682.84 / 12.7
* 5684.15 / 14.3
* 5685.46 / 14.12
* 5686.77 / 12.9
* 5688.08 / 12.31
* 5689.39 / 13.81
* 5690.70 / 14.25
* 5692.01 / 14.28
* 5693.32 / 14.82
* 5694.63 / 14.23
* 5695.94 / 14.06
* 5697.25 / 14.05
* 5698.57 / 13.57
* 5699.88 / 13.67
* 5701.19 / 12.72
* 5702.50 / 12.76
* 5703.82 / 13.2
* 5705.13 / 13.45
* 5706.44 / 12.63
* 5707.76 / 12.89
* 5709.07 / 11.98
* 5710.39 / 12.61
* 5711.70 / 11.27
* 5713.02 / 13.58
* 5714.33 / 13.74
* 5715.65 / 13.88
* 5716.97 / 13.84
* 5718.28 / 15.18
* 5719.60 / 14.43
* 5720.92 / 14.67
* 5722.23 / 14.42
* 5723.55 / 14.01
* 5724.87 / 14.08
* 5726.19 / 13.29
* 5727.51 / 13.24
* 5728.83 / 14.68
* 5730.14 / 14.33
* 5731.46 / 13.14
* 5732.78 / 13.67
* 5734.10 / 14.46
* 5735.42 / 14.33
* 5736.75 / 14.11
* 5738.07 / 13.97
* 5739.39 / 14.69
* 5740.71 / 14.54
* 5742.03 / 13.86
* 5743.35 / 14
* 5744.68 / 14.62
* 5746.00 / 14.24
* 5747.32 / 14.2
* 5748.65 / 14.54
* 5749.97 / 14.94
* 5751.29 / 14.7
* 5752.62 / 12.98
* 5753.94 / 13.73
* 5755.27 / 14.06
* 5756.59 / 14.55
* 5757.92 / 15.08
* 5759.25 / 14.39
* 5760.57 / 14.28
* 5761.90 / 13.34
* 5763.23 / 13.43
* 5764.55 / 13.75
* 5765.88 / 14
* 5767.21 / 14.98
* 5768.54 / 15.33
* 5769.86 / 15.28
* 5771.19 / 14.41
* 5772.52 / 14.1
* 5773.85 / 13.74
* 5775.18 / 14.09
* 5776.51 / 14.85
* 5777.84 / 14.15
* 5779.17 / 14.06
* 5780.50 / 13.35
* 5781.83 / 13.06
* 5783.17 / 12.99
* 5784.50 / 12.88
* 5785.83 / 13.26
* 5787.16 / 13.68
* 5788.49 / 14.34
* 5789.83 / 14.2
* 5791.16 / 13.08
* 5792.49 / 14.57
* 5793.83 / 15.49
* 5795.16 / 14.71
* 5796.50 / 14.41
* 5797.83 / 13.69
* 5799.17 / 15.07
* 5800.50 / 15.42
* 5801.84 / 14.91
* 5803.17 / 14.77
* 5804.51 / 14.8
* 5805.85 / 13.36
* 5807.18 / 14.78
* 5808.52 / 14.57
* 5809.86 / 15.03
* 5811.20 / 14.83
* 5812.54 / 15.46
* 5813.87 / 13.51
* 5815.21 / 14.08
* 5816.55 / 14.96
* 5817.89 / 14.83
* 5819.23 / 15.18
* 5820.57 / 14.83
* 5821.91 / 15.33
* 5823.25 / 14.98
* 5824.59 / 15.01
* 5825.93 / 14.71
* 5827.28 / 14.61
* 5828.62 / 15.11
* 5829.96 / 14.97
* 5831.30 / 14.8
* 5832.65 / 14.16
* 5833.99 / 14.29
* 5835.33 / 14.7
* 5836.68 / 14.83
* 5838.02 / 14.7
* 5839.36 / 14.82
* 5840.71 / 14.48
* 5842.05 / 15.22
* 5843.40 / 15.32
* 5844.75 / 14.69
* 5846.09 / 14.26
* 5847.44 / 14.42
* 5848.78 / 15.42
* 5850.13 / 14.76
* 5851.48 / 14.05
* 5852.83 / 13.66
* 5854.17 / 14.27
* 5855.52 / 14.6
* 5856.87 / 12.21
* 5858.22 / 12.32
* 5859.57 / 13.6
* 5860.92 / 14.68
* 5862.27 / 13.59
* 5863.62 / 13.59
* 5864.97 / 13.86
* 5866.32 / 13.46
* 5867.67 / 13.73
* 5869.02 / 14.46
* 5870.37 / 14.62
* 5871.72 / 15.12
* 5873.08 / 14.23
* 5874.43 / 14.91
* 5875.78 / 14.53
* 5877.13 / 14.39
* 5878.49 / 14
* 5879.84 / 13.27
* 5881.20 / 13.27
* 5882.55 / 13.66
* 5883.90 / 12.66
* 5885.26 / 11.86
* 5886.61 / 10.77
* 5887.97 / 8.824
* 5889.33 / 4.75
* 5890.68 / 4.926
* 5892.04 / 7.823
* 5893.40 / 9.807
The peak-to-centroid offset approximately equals 62.2 A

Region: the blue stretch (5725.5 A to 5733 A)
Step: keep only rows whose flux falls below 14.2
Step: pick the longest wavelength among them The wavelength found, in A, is 5732.78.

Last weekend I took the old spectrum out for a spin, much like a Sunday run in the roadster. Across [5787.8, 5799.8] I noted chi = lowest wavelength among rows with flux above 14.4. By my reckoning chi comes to 5792.49 A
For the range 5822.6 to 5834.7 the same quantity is 5823.25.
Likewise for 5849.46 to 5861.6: 5850.13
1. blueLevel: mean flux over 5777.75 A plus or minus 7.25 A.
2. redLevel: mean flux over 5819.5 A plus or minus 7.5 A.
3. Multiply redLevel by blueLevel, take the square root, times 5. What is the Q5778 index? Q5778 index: 71.4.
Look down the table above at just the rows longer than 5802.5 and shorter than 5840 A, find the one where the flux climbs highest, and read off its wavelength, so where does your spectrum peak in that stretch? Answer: 5812.54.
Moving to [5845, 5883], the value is 5848.78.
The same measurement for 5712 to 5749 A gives 5718.28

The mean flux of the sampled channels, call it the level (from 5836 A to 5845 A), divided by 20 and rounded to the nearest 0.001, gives 0.743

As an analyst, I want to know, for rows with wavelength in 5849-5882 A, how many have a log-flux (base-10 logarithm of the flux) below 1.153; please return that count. 13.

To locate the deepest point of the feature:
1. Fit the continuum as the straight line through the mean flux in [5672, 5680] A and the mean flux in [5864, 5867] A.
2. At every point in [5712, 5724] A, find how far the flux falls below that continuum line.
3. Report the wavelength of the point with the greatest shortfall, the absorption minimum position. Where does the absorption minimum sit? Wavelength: 5713.02 A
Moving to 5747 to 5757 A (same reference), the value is 5752.62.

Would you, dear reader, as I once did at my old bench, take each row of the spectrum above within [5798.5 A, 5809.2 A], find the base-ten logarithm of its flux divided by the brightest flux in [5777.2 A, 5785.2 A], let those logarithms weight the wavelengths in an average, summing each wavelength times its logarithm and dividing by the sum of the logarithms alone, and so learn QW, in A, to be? 5802.1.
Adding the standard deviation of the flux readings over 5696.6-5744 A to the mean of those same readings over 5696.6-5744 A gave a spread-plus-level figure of 14.5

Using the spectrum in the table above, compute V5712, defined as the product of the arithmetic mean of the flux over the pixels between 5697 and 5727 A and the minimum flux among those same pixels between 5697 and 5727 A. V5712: 152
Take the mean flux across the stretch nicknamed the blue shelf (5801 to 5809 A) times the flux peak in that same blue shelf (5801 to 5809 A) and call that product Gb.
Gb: 217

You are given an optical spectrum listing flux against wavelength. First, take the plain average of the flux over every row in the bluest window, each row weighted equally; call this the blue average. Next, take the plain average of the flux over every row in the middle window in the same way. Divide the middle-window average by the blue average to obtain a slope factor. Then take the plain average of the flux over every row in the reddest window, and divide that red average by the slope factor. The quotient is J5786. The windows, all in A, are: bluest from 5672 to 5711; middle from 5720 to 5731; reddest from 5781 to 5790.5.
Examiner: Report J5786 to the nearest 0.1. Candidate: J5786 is 13.0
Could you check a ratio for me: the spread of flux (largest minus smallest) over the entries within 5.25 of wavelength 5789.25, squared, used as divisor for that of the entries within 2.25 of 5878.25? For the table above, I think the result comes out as 0.2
